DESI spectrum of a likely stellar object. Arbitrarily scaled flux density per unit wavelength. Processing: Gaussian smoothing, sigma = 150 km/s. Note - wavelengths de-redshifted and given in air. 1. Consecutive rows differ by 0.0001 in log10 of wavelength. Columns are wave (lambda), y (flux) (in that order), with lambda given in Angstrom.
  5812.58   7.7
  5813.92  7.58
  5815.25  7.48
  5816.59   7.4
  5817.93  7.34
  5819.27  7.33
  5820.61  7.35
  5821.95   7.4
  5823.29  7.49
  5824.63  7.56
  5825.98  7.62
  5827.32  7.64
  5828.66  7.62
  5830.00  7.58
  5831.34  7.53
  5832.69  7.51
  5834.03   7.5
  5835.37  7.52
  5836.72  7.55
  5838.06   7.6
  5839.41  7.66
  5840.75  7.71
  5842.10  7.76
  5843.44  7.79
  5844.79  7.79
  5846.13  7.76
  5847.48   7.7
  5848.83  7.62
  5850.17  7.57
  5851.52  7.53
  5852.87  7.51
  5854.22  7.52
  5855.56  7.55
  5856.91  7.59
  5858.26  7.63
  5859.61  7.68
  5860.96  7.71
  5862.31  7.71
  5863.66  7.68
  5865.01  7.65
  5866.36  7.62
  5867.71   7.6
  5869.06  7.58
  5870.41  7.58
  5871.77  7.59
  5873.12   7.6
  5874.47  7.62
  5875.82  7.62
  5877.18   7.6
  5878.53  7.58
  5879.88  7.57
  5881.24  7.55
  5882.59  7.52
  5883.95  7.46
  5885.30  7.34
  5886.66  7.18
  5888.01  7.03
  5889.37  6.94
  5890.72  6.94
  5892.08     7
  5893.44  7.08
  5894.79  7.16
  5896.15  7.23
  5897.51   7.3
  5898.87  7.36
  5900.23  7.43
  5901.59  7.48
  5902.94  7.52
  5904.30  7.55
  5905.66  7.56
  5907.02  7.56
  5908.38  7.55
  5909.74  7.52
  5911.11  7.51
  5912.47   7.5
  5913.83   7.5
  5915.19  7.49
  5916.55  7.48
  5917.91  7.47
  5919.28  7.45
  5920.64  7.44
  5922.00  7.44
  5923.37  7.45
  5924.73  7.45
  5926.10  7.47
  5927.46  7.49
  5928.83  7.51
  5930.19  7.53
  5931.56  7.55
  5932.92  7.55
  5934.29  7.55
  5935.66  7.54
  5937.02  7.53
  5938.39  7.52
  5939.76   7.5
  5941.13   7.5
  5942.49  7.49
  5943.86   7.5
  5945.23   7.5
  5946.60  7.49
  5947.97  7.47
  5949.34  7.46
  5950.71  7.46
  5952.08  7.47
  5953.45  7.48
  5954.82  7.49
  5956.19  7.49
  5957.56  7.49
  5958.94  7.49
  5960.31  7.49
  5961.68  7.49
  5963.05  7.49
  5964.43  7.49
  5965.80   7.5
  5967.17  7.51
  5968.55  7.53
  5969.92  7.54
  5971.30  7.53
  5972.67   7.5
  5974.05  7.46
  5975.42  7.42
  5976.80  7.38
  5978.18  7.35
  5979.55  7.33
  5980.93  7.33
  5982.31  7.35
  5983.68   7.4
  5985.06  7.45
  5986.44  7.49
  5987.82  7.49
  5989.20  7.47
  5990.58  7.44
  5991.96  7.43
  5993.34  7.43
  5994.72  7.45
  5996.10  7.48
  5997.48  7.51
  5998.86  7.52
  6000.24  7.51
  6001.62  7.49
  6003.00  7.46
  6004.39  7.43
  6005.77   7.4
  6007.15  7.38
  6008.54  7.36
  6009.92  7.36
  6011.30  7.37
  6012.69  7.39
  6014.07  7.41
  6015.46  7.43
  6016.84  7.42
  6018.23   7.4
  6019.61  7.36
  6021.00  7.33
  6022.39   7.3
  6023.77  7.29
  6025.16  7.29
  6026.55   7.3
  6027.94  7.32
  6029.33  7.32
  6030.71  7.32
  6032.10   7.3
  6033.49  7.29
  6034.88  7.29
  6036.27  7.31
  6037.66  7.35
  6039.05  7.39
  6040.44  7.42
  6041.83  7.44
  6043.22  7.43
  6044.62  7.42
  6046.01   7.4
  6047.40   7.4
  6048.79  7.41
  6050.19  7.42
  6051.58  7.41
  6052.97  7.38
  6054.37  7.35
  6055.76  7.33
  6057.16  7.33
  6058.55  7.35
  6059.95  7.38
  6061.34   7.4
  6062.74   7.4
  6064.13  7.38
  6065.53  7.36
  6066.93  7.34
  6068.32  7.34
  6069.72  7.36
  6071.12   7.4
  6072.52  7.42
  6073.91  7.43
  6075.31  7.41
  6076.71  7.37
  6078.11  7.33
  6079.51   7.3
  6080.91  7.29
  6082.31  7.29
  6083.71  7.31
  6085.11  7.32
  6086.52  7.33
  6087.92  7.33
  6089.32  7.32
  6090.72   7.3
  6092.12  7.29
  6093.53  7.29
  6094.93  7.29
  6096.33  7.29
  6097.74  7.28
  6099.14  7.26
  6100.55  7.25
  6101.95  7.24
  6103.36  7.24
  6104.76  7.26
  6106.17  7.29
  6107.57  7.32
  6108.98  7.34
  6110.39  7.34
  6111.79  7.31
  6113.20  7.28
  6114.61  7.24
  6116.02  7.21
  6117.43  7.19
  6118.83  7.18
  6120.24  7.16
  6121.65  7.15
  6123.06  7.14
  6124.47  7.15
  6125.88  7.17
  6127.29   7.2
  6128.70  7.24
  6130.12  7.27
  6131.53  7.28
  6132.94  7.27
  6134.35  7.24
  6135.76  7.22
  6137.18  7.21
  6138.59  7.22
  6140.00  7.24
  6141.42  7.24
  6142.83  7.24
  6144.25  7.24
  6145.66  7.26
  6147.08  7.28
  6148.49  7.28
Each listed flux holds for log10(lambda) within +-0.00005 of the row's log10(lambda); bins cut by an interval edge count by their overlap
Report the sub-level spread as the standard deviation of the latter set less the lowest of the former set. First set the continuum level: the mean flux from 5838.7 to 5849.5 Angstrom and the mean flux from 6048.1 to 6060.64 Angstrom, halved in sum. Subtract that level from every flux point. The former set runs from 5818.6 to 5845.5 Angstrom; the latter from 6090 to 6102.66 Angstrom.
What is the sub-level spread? 0.24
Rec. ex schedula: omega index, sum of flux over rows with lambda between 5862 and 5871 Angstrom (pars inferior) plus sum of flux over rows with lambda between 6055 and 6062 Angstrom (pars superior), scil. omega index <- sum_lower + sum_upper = 90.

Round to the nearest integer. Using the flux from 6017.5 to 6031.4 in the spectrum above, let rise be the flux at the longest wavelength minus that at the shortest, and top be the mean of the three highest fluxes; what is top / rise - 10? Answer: -102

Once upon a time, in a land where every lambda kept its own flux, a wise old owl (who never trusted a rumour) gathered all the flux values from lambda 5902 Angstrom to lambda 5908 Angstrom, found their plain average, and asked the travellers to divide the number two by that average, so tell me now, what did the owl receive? 0.265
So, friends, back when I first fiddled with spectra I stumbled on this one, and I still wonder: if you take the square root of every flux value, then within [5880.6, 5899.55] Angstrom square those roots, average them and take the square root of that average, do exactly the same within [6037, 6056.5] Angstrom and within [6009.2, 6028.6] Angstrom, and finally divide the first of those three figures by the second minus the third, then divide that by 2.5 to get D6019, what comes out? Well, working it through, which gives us 141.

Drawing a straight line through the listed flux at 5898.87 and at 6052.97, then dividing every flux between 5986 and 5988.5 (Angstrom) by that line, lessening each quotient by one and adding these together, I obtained 0.032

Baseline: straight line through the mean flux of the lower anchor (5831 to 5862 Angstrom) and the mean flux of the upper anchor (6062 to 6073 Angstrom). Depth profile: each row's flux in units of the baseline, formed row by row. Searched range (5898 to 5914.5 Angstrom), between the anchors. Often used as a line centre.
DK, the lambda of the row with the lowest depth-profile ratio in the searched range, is 5898.87 Angstrom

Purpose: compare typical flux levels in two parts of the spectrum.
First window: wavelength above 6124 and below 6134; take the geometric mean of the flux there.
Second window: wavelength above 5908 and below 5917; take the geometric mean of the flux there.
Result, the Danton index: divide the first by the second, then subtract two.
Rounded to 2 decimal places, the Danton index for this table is -1.04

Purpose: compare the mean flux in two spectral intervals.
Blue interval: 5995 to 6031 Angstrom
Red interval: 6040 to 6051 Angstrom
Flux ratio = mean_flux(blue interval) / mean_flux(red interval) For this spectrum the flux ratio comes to 1.00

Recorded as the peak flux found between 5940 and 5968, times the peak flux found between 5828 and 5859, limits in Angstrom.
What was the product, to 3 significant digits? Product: 58.5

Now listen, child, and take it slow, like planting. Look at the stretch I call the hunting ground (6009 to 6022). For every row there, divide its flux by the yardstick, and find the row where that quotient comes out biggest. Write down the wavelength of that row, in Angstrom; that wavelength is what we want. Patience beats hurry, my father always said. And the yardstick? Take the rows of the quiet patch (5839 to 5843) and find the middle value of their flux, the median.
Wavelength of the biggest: 6015.46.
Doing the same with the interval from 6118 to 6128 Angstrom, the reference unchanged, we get 6127.29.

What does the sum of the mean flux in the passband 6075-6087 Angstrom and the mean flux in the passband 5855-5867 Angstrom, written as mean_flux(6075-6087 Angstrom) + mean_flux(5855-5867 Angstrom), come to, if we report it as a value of 15.0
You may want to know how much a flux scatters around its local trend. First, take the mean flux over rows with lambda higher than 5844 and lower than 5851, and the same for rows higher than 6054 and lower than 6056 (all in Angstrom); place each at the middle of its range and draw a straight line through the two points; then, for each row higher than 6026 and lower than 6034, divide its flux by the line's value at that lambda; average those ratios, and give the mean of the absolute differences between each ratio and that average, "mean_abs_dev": 0.0014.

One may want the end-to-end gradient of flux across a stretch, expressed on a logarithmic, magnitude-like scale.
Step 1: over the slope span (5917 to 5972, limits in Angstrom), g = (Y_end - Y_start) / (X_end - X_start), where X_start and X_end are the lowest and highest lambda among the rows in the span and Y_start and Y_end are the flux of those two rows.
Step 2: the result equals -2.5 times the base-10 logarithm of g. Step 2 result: 7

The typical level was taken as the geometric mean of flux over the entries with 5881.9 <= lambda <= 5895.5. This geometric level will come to 7.16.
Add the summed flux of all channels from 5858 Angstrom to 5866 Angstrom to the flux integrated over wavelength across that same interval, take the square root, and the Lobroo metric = 10.4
